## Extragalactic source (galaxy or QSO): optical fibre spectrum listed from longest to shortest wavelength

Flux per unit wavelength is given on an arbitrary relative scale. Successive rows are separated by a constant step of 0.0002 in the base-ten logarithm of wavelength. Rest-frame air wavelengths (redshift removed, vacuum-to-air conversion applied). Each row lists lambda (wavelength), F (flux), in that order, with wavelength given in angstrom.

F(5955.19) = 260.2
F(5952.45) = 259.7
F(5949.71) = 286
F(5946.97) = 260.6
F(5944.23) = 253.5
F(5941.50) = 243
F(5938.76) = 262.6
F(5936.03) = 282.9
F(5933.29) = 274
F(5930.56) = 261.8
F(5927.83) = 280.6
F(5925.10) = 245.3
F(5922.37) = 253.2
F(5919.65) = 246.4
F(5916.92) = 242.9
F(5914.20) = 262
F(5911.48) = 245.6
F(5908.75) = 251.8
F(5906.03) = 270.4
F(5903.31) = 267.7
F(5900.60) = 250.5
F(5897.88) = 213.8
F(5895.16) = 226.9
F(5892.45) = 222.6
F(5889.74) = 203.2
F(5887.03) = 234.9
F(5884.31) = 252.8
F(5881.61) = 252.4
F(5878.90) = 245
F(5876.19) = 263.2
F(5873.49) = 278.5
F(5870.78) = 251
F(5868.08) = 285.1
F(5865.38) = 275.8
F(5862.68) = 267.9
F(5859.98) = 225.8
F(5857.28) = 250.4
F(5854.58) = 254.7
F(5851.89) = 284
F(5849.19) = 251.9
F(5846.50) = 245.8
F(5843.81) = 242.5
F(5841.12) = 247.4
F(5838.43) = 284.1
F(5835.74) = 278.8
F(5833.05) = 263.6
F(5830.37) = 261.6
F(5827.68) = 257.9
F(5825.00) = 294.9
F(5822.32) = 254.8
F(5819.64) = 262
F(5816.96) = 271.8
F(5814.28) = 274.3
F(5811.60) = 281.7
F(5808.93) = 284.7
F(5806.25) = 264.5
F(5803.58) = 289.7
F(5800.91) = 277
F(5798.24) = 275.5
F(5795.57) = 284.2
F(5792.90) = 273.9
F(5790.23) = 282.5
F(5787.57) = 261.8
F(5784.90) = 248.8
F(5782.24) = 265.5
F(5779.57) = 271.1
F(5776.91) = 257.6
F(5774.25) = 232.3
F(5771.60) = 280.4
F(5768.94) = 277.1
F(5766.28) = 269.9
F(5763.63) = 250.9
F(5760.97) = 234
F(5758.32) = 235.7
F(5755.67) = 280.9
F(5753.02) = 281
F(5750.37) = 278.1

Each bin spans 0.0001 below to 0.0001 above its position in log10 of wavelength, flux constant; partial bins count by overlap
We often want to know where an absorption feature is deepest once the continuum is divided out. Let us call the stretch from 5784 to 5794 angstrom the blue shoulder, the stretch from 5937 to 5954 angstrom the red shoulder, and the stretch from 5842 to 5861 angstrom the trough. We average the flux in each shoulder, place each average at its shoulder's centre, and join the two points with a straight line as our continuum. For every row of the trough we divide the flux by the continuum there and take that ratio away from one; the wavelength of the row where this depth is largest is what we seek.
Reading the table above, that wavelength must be 5859.98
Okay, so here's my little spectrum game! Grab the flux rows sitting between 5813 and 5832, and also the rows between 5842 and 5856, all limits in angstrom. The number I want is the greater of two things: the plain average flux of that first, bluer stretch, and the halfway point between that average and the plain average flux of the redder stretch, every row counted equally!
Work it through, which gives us 268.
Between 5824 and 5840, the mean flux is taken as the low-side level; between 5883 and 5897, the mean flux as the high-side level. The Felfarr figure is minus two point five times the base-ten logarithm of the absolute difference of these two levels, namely -4.1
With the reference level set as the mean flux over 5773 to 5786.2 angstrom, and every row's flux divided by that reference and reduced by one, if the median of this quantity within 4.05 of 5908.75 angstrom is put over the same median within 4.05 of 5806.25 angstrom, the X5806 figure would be -0.11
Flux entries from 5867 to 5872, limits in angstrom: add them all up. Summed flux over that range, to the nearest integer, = 536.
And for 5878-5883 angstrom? 497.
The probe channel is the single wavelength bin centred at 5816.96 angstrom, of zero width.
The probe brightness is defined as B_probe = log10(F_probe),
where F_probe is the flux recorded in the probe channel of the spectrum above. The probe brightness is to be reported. 2.43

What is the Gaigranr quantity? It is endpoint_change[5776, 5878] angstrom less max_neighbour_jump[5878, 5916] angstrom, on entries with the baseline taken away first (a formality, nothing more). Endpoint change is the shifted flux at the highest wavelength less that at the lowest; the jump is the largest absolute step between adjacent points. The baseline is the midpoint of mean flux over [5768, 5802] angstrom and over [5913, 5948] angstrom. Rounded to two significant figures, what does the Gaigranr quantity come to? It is -31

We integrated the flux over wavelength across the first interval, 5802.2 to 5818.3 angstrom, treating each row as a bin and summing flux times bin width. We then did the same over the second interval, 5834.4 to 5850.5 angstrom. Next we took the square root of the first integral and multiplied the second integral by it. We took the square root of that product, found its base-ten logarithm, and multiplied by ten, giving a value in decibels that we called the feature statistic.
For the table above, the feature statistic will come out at 27.22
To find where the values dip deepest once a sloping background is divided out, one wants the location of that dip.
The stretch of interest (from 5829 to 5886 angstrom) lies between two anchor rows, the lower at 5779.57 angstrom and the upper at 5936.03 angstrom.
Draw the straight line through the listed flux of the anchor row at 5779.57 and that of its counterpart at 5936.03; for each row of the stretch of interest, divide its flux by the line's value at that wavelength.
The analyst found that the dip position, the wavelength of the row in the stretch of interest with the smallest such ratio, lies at 5859.98 angstrom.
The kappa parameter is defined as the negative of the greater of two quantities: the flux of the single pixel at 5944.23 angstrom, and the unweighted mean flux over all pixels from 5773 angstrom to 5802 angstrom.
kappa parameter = -266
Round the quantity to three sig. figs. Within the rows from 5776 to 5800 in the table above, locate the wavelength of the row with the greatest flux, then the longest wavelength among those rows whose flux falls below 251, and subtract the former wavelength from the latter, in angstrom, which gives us -10.7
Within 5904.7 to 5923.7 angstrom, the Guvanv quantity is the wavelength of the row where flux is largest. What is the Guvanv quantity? 5906.03 angstrom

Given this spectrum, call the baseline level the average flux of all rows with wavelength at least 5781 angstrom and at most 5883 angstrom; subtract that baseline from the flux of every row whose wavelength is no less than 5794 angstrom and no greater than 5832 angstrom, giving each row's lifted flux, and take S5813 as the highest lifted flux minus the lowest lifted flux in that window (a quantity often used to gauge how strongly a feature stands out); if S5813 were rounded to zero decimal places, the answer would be 40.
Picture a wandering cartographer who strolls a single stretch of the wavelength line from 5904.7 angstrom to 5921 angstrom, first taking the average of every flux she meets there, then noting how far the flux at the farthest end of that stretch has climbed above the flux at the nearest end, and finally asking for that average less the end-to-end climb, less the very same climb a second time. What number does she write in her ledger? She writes 301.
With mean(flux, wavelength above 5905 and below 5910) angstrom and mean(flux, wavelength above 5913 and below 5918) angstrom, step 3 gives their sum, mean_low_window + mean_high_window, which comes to 514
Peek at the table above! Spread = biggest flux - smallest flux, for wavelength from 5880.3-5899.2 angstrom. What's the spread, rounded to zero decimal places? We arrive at 50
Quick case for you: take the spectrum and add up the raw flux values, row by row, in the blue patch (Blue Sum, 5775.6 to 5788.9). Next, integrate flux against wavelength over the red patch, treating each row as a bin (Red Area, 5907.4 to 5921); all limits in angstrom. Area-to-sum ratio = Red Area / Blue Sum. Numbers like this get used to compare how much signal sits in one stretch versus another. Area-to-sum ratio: 2.6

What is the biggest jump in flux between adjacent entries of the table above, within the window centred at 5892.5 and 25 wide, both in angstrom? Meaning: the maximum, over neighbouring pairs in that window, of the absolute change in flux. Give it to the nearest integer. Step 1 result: 37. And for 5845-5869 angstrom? 42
